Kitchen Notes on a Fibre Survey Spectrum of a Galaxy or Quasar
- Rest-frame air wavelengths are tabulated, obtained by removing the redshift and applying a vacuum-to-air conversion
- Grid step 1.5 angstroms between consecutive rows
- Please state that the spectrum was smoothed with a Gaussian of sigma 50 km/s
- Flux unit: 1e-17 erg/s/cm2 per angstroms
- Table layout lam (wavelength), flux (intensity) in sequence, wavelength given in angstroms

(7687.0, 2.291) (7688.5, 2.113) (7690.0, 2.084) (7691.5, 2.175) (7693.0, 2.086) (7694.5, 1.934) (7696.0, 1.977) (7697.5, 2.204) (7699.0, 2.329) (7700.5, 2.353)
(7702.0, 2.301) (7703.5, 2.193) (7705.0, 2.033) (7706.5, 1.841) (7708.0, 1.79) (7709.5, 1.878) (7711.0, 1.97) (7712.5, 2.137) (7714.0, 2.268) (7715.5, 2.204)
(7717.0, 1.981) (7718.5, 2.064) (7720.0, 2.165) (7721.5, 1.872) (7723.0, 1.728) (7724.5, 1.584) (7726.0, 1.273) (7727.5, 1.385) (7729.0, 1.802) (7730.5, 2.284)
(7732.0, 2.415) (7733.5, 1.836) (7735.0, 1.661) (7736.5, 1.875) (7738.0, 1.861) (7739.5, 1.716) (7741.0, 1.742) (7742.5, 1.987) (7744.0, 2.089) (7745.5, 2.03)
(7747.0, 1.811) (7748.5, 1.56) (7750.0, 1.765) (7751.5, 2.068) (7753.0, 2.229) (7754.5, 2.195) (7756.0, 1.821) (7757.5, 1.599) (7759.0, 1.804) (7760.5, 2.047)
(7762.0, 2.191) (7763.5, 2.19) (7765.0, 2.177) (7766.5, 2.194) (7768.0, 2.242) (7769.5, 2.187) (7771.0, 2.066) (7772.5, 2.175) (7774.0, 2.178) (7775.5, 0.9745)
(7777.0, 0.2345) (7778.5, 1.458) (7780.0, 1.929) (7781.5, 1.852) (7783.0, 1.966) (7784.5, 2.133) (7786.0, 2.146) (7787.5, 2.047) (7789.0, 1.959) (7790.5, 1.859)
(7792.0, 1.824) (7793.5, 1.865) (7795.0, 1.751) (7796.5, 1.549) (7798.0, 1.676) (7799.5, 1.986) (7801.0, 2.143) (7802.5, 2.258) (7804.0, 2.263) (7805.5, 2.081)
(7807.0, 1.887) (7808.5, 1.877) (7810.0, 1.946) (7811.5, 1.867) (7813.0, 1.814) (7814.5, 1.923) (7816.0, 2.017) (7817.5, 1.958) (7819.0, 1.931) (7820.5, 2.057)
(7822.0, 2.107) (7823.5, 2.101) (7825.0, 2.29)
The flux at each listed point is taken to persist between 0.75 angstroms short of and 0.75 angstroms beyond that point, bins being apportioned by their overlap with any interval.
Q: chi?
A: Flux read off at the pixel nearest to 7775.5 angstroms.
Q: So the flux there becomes 0.9745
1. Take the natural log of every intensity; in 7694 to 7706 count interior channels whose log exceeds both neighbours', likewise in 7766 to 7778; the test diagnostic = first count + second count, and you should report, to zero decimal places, 3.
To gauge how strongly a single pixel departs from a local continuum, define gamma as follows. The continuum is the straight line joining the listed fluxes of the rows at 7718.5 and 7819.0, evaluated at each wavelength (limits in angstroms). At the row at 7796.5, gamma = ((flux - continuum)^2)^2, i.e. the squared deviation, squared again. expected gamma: 0.029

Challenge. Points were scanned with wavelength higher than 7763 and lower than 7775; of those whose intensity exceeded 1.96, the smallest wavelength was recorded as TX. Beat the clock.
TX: 7763.5 angstroms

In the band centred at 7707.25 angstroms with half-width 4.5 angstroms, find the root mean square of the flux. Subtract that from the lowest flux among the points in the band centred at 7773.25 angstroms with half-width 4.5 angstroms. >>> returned -1.7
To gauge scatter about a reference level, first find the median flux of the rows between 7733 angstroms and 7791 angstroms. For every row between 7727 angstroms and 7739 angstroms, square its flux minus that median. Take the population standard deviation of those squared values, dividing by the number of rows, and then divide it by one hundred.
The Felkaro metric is 0.0011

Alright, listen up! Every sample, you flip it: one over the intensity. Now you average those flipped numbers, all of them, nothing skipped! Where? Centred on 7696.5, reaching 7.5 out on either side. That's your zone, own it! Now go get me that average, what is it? 0.46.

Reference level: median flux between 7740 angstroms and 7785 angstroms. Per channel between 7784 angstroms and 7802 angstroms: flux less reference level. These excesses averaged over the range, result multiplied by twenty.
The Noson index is -2.5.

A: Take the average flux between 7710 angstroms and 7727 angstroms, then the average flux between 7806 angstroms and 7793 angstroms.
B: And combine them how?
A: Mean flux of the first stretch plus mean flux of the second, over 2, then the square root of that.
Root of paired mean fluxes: 1.39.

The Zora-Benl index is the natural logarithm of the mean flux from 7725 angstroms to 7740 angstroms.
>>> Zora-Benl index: 0.59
